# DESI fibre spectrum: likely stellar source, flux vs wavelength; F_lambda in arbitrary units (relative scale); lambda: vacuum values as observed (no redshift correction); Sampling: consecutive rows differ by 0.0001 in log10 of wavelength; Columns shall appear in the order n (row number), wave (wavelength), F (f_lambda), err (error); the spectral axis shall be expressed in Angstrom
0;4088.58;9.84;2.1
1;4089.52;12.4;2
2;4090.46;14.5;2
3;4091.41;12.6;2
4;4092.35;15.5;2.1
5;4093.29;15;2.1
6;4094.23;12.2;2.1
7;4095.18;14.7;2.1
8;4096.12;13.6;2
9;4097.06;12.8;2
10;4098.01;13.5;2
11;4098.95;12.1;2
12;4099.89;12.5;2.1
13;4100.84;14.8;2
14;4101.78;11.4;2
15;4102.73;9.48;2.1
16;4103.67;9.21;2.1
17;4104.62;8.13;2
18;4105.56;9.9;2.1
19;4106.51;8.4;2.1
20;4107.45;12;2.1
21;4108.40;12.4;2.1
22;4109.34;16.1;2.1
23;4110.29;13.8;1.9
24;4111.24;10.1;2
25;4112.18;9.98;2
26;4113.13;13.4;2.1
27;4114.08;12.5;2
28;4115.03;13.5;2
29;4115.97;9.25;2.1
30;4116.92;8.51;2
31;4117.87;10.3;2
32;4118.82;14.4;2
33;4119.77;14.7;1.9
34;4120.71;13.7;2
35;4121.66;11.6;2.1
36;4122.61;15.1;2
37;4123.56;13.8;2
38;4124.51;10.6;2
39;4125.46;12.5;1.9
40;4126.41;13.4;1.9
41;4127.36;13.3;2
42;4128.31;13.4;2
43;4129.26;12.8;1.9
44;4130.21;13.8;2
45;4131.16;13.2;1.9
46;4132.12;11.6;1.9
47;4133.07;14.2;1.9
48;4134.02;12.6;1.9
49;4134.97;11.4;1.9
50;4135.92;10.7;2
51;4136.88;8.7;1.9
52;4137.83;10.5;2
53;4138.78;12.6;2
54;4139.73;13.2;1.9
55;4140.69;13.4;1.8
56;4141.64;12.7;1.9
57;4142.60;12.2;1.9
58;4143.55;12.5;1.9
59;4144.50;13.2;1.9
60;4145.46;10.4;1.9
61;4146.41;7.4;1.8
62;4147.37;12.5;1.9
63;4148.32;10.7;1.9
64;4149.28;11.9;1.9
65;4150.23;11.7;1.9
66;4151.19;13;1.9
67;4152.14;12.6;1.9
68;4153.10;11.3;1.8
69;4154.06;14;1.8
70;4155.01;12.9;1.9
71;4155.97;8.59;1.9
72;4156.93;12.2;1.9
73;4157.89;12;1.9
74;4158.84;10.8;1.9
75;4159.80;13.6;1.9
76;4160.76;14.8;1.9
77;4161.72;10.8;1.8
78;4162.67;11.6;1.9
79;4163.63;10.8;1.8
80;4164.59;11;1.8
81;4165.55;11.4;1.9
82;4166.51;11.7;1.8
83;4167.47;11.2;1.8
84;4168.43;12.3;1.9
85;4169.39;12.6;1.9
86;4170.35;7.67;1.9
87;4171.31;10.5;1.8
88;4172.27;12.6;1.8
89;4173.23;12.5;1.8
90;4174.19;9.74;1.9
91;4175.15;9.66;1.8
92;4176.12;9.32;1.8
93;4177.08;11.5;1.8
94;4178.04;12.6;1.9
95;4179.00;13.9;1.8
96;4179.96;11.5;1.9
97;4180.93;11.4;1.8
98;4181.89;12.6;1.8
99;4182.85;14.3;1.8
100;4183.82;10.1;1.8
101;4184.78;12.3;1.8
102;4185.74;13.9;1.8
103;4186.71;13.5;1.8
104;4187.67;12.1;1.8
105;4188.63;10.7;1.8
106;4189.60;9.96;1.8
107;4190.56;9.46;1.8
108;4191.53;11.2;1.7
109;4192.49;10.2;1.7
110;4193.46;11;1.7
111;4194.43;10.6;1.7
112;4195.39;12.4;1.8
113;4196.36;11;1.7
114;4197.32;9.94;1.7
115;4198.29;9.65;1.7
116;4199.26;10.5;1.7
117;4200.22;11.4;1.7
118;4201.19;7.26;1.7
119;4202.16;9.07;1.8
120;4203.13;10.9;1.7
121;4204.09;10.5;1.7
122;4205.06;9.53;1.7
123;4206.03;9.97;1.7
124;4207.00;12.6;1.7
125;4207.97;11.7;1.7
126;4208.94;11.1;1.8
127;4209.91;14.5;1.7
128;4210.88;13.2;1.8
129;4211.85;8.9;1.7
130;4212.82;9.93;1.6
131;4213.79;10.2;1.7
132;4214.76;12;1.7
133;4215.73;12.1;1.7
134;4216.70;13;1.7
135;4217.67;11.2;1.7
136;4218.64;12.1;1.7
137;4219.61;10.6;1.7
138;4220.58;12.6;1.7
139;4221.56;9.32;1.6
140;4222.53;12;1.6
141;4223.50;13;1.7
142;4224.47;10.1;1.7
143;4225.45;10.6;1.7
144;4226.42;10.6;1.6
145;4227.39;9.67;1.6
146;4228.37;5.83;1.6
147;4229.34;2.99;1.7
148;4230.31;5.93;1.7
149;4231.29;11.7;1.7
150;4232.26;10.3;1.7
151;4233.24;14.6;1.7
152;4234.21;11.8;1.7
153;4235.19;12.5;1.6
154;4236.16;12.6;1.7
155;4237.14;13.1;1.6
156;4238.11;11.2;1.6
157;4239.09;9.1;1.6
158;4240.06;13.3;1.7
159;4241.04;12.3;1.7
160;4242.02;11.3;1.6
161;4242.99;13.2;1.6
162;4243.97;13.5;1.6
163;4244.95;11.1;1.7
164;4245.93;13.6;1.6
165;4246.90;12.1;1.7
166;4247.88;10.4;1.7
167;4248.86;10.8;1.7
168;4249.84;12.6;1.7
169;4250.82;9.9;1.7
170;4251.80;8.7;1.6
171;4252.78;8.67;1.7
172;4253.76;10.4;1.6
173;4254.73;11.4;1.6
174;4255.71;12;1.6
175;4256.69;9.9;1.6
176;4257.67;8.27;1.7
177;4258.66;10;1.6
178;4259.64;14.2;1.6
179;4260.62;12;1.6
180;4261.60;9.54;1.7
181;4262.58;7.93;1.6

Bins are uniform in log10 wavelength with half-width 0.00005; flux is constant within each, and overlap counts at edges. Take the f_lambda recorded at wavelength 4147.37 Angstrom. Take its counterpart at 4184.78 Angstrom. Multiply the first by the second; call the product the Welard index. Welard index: 154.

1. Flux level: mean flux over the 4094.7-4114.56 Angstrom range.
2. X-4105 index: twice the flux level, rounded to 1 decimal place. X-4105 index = 23.9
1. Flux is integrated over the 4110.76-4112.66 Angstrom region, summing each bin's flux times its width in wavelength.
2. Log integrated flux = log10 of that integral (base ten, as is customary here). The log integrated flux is 1.28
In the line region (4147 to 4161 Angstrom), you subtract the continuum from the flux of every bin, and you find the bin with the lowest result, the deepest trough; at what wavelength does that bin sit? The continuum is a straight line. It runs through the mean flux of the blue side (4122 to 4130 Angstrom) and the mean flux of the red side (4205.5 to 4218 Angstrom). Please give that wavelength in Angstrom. 4155.97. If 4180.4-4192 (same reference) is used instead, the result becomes 4190.56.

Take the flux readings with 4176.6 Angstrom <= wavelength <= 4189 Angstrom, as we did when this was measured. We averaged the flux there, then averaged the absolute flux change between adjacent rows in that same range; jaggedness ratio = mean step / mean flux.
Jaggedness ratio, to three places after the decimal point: 0.128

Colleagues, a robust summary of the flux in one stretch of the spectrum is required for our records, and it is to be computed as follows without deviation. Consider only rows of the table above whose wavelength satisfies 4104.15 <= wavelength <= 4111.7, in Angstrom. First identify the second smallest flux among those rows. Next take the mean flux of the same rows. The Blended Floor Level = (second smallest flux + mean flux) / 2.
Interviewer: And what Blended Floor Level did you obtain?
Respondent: 9.9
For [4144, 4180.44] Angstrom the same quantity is 9.6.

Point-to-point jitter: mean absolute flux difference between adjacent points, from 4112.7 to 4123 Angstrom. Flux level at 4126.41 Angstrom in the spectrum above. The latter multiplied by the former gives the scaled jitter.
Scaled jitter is 26.4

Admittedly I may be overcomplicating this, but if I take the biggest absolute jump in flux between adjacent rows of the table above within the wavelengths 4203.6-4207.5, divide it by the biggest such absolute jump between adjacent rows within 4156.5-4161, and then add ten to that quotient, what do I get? 10.9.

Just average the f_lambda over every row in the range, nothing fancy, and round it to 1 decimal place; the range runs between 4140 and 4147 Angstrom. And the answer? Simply 11.7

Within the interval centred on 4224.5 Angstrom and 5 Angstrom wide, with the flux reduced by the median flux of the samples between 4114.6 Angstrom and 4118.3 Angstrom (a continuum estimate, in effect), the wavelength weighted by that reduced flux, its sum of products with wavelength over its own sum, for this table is 4223.8 Angstrom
